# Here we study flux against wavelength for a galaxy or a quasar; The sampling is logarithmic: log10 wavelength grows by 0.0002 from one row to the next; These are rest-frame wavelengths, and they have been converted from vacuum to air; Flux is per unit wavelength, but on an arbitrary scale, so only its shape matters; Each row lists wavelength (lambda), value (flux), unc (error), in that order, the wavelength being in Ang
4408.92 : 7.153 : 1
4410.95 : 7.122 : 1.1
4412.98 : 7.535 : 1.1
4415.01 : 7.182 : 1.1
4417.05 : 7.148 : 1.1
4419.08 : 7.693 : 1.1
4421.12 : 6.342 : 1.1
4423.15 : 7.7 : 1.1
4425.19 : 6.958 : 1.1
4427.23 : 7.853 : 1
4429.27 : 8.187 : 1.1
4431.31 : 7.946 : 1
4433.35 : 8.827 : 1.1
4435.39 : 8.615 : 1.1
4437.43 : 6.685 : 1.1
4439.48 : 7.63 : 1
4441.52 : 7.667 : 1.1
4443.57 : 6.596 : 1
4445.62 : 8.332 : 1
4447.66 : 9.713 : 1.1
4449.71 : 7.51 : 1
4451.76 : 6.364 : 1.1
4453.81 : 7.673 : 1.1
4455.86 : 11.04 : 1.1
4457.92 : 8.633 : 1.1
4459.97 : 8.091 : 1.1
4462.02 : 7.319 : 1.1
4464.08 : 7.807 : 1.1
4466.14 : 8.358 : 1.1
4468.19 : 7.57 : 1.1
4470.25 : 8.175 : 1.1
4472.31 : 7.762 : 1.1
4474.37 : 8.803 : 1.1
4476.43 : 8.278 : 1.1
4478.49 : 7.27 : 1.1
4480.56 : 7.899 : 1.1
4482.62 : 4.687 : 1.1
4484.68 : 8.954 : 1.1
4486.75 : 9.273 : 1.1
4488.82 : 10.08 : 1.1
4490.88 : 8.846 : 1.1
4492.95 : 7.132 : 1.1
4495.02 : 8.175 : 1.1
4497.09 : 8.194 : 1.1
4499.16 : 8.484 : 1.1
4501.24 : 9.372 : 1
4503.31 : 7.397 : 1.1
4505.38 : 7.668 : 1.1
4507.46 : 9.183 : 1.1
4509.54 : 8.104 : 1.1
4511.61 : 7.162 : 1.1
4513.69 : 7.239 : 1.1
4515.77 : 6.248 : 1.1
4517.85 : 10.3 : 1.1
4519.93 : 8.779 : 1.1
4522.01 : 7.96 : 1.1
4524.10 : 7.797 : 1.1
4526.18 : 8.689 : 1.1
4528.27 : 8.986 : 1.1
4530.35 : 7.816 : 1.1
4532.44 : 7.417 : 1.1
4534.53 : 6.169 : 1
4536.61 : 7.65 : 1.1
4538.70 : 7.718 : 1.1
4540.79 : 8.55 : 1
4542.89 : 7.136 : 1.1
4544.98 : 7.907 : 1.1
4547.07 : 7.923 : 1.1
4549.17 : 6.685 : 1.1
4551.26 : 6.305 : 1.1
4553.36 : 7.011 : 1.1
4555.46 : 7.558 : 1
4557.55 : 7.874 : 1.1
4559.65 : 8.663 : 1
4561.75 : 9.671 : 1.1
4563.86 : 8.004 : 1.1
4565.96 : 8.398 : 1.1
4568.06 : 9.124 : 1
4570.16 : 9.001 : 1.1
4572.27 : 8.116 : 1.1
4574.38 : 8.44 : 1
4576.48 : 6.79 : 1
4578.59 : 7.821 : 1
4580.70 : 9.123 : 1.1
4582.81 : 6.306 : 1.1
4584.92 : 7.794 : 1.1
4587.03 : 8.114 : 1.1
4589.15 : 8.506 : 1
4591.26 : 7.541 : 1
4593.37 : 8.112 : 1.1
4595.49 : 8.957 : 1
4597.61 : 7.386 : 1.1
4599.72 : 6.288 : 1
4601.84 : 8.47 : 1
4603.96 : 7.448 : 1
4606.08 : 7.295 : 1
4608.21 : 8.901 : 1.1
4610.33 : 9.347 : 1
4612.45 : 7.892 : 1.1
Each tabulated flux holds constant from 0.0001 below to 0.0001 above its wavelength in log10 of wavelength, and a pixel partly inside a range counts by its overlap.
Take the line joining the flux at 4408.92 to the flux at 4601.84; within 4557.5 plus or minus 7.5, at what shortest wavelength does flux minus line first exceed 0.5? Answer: 4561.75 Ang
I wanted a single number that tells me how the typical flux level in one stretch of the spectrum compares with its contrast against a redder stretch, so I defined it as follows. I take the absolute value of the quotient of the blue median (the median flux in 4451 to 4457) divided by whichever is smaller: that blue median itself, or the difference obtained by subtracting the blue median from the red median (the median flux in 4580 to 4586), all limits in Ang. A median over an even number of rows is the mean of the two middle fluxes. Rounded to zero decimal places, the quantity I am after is 63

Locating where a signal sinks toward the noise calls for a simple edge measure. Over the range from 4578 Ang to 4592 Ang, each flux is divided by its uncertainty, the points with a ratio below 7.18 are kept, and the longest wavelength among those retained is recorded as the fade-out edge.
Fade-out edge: 4584.92 Ang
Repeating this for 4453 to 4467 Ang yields 4464.08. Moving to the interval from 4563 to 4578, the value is 4576.48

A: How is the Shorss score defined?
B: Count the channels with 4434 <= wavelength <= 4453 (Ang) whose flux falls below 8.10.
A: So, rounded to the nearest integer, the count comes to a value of 6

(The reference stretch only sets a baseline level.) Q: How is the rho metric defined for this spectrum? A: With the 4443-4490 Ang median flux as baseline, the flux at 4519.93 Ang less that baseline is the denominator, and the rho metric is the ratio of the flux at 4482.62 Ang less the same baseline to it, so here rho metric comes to -4.9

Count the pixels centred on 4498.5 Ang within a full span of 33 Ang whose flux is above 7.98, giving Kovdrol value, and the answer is 10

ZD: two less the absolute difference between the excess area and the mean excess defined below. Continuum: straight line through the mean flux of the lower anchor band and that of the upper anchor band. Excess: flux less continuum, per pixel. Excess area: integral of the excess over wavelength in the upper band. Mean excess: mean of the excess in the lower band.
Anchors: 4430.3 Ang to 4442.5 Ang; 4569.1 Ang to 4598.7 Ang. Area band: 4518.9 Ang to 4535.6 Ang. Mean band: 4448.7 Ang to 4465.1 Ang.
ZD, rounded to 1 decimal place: 1.7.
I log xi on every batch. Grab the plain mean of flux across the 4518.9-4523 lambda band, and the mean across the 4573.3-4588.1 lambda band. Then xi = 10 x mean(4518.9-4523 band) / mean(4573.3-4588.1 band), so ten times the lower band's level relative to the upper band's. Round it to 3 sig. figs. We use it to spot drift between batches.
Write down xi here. 10.8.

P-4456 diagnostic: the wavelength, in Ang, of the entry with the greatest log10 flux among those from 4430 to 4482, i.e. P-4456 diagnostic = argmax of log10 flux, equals 4455.86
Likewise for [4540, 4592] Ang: 4561.75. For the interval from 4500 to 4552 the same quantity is 4517.85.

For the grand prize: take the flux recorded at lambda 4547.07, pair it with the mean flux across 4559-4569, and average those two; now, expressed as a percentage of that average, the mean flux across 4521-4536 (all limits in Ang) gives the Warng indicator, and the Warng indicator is 94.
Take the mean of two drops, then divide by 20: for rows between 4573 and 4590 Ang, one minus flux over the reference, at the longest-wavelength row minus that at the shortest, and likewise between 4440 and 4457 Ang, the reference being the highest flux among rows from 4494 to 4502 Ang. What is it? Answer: -0.0092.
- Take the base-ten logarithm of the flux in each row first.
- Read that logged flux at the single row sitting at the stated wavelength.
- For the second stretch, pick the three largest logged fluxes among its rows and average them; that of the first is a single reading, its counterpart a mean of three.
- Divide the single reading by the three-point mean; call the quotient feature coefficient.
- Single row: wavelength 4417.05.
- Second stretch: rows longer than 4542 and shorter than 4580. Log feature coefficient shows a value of 0.884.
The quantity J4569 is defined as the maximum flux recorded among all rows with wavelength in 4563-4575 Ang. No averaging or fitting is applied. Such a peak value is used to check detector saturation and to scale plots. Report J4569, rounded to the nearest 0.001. 9.124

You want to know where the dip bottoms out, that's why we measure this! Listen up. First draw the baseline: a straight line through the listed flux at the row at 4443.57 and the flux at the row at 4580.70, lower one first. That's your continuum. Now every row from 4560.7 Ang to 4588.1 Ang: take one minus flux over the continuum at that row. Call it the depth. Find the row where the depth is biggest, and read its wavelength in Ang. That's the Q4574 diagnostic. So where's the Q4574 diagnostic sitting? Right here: 4582.81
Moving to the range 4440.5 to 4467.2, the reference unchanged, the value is 4451.76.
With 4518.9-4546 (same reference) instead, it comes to 4534.53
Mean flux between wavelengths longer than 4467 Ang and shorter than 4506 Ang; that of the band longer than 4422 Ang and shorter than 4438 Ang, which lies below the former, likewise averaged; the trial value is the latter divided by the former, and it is 0.97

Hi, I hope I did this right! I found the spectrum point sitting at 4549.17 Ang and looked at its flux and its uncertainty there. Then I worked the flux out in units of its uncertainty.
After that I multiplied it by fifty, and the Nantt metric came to 304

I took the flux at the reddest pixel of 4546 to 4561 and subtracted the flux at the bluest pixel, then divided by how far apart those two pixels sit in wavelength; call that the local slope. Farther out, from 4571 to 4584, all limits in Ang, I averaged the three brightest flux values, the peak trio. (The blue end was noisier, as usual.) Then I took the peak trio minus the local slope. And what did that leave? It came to 8.50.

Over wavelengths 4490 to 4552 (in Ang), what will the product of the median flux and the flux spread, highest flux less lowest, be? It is 32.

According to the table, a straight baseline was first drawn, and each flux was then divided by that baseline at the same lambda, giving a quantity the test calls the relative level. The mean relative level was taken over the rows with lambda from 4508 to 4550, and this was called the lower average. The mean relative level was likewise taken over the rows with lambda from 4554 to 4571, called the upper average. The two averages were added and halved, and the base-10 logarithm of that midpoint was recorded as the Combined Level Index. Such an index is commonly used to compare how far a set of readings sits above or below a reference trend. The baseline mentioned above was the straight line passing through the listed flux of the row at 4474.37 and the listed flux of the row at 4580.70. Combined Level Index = -0.043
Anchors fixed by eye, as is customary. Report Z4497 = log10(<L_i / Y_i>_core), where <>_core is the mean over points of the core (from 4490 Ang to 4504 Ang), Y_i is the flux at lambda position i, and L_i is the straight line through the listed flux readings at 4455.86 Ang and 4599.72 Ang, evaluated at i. 0.07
